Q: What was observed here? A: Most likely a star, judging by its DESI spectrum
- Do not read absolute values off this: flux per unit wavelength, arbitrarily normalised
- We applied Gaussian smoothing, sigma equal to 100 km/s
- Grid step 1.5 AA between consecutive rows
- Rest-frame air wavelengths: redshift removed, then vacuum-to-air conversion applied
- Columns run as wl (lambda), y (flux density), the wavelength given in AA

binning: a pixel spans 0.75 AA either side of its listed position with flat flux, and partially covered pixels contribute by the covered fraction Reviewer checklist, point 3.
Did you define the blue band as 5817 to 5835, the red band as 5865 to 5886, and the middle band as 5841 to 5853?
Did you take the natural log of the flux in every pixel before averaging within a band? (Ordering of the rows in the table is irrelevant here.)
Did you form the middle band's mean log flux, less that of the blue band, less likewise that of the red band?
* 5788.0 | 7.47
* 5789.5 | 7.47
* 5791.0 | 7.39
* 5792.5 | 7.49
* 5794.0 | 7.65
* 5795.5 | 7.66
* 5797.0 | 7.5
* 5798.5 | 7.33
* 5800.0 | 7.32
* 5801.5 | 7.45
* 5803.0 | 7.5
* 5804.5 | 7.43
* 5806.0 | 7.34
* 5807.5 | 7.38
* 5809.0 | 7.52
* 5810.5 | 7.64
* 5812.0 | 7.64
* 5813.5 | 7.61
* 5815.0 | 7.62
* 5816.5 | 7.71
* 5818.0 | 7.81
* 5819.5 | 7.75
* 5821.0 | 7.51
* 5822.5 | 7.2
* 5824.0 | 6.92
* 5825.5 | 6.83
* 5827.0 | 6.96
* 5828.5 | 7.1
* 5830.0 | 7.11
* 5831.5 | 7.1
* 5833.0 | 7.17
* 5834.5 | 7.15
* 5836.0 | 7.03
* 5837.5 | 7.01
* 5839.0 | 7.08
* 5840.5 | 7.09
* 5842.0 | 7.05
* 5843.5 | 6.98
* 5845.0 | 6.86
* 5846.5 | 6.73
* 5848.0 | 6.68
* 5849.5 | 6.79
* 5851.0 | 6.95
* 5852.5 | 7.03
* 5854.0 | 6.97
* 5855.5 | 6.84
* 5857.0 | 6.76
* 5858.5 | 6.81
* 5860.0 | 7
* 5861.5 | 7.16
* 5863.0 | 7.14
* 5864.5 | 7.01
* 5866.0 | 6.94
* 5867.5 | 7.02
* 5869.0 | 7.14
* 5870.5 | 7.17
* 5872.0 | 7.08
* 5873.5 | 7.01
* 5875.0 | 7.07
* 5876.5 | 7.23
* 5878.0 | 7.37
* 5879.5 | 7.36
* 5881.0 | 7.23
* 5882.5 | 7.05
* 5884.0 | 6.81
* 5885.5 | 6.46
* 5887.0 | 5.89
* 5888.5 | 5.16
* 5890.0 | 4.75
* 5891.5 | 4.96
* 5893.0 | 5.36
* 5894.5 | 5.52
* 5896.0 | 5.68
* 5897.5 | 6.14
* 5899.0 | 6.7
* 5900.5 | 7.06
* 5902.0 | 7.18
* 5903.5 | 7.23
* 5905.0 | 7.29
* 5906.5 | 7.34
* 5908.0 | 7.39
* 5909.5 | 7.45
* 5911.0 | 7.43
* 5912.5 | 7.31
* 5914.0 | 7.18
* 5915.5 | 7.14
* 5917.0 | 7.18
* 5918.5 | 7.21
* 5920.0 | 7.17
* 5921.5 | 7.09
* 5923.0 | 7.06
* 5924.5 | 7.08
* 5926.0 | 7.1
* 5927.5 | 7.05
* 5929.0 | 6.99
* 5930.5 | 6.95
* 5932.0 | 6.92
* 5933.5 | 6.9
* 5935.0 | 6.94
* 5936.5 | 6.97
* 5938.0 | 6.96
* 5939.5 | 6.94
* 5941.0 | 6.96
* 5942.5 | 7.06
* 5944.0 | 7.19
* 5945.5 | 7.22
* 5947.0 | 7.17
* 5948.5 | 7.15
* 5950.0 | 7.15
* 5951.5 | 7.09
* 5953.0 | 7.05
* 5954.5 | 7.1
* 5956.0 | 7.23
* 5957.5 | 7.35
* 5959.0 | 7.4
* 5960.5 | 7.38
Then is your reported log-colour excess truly -2.00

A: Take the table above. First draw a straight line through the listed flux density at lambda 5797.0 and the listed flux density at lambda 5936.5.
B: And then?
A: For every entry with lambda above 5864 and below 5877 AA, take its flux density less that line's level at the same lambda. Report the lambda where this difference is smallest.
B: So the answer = 5866.0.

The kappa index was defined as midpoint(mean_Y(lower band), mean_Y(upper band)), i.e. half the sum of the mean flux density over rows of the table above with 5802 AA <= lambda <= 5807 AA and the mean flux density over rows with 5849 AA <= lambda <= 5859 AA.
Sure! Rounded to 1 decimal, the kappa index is 7.2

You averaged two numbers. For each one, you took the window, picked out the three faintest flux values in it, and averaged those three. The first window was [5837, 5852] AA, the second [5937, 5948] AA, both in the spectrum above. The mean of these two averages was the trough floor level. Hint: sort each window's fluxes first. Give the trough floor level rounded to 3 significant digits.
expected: 6.84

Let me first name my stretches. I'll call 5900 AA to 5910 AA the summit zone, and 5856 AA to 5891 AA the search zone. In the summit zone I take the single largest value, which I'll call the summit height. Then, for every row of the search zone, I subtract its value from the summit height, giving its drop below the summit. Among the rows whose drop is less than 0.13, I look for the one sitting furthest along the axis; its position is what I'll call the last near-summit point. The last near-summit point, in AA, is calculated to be 5879.5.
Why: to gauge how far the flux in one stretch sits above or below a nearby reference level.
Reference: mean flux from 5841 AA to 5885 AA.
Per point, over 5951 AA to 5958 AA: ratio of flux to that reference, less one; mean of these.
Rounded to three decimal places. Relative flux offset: 0.022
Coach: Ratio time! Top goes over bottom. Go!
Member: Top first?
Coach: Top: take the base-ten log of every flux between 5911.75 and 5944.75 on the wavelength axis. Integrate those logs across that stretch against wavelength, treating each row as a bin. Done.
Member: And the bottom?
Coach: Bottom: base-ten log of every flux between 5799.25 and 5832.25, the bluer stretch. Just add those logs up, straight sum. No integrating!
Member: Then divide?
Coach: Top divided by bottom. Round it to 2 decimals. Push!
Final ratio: 1.47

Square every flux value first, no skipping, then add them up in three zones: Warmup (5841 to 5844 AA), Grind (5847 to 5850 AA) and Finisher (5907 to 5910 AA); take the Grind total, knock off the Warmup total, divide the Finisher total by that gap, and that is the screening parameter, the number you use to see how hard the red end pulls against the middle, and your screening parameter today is -14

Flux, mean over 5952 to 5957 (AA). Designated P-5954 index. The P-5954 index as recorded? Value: 7.1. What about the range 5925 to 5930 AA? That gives 7.0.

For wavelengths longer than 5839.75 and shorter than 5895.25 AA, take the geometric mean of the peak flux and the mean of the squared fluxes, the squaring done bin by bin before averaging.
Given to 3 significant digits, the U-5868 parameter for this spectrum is 18.3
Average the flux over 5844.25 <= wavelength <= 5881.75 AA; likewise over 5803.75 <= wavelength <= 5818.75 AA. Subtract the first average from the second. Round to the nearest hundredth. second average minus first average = 0.56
